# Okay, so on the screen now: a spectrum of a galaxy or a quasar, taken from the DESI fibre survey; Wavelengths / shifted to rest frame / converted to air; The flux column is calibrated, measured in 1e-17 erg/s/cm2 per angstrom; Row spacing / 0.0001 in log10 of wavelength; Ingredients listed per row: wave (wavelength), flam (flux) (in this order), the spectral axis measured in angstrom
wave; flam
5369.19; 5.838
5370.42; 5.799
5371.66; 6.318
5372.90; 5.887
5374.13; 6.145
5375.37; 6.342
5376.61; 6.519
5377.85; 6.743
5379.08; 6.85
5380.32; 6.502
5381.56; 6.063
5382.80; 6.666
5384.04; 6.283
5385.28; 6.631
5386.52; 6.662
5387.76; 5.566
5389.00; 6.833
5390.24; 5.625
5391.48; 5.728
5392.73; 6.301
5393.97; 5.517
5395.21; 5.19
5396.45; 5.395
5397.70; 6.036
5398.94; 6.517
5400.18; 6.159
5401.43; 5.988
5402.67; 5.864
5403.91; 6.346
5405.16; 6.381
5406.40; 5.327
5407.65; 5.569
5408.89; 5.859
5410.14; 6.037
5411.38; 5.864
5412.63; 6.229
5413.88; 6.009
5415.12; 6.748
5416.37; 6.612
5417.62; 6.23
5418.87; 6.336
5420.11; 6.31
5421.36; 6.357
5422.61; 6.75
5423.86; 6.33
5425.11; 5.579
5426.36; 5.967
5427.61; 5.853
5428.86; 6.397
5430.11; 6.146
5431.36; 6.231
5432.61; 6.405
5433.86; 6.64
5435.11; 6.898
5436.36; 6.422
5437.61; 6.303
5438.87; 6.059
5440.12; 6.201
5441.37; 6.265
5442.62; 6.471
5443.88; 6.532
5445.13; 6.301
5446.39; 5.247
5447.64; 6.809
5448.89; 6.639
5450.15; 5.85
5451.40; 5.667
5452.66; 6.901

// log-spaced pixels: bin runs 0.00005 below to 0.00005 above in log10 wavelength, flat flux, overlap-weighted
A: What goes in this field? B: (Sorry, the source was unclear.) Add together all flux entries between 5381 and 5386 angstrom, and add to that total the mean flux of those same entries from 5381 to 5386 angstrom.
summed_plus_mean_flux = 32.1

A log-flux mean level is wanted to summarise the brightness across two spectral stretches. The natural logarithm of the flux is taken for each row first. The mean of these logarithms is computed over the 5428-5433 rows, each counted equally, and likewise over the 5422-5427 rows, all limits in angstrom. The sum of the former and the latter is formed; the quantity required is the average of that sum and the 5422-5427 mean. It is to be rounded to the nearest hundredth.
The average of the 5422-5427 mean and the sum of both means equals 2.73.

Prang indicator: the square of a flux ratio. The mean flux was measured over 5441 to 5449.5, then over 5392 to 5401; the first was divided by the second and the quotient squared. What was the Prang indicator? 1.16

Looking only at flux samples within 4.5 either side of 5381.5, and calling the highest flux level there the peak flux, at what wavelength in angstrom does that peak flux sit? 5379.08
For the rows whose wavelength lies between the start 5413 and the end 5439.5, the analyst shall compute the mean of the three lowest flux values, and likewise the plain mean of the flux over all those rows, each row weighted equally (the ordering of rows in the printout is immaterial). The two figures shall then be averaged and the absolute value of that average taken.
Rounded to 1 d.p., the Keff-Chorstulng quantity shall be 6.1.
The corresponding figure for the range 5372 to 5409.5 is 5.7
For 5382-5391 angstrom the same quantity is 6.1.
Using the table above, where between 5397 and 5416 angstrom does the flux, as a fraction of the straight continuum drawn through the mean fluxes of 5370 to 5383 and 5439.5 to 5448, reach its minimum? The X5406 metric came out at 5406.40 angstrom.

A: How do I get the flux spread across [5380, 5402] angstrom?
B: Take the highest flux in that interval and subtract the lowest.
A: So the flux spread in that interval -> 1.6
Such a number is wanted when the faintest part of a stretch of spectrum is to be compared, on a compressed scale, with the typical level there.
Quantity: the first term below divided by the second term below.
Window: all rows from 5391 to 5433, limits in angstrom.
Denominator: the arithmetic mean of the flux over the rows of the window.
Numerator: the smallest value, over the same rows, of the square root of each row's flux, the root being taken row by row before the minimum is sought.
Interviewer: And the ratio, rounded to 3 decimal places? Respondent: 0.375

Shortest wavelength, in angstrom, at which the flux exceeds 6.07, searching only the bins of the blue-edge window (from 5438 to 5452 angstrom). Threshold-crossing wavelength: 5440.12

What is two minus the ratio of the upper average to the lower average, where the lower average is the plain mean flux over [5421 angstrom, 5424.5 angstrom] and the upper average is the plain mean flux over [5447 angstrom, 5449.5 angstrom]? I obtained 0.96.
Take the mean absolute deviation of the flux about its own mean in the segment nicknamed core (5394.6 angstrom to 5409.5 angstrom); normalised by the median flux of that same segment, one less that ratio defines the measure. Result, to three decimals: 0.941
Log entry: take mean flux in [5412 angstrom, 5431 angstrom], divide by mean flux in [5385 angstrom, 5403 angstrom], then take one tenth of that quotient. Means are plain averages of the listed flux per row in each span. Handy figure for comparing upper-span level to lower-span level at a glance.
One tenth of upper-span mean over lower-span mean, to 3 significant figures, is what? 0.104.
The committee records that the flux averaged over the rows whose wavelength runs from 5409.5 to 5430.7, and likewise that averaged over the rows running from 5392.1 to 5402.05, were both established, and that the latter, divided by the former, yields 0.946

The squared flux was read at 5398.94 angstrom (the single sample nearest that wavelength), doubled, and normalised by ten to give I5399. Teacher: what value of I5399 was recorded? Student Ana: 8.5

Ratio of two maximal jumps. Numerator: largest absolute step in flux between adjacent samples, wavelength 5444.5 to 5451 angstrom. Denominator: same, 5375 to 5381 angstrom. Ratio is 4.5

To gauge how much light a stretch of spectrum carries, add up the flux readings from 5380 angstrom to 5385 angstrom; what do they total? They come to 25.5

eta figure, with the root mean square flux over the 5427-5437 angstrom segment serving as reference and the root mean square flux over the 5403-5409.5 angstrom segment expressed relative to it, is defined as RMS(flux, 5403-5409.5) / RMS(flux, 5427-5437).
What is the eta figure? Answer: 0.93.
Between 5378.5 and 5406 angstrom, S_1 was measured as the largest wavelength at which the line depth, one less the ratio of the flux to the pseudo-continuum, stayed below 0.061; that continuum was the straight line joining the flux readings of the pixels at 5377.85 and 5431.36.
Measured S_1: 5405.16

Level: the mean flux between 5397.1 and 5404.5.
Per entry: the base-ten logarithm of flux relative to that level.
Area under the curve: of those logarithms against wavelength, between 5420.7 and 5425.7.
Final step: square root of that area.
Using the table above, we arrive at 0.17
